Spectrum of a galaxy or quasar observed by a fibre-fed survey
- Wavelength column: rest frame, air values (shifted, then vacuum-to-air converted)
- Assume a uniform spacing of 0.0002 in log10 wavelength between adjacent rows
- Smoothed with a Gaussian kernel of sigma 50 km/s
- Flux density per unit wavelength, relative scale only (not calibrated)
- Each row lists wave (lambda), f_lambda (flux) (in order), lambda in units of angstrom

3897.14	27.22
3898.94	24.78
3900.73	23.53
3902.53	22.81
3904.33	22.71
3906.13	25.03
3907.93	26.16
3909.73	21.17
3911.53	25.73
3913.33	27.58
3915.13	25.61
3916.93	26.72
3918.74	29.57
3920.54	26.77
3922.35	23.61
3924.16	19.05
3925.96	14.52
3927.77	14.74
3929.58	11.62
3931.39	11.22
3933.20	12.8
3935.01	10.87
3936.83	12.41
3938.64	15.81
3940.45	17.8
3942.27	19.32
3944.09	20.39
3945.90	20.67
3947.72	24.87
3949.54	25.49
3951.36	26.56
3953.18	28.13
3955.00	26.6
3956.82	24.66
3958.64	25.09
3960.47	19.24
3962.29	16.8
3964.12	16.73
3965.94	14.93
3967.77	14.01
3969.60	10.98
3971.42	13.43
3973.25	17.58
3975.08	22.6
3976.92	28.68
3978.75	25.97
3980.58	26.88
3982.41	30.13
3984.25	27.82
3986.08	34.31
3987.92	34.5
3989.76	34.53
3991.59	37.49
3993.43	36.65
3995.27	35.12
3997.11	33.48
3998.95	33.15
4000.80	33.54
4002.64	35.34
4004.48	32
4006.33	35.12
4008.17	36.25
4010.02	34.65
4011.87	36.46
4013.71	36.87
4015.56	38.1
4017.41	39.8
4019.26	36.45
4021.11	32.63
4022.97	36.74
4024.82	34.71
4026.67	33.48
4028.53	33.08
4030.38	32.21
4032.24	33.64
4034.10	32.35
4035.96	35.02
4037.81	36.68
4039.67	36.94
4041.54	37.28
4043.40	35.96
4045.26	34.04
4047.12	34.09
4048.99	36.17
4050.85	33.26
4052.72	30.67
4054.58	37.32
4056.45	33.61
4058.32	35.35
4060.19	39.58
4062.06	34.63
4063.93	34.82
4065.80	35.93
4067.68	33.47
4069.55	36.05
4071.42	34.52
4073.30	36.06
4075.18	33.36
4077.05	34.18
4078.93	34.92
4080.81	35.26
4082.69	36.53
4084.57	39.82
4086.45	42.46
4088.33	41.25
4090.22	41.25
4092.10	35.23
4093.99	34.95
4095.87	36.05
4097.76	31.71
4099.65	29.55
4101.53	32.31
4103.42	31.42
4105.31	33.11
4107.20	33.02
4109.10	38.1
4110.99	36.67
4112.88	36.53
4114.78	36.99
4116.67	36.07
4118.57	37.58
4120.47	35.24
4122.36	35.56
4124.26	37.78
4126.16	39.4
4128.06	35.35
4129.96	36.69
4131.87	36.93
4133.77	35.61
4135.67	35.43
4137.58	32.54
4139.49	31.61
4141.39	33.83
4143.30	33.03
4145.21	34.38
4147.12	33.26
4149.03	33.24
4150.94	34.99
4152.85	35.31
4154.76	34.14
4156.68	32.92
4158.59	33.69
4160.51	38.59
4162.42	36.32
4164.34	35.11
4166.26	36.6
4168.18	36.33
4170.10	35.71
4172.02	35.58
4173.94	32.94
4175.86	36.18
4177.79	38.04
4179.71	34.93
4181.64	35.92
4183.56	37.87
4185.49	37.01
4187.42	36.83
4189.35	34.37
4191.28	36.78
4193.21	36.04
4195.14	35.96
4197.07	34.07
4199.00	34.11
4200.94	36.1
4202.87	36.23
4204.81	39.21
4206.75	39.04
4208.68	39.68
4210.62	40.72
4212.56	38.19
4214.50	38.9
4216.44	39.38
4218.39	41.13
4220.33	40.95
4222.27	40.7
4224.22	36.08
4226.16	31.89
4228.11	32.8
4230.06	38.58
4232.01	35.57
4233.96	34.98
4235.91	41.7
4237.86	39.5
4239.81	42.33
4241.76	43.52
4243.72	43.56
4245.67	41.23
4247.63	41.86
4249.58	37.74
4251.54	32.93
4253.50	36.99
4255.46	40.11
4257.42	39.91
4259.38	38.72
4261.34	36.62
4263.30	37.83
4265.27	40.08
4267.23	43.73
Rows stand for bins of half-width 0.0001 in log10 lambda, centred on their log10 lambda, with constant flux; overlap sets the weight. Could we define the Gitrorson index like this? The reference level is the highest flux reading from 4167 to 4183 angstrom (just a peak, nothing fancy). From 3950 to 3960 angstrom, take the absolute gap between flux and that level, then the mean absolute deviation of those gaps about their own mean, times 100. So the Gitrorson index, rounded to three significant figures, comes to 107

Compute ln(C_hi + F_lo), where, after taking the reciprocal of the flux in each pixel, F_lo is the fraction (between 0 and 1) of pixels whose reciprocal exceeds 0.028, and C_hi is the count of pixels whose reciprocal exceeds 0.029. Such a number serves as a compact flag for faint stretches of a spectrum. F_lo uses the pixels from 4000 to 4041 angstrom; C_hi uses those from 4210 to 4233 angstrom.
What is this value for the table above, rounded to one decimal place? 1.0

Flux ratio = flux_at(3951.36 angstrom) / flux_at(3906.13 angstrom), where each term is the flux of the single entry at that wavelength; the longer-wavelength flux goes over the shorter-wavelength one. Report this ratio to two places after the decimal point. 1.06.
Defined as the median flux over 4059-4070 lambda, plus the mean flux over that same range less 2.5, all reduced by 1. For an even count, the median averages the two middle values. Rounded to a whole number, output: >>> 68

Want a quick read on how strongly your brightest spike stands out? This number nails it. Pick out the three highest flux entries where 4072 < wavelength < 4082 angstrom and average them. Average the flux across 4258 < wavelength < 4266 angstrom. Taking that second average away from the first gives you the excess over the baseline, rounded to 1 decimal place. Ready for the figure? -2.9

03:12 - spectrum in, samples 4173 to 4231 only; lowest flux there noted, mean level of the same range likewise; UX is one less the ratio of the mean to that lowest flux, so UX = -0.16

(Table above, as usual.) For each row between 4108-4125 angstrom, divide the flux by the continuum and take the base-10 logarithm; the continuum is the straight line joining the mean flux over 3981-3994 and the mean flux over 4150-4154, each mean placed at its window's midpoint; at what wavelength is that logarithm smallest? 4120.47 angstrom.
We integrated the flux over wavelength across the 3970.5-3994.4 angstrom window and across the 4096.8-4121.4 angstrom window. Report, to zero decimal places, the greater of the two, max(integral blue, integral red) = 848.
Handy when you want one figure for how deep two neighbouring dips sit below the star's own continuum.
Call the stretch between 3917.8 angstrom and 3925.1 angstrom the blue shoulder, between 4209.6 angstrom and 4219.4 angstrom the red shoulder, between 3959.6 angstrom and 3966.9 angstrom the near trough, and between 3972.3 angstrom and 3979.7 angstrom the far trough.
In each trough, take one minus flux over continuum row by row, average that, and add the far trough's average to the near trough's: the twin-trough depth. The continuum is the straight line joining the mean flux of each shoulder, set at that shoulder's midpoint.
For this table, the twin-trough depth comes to 0.51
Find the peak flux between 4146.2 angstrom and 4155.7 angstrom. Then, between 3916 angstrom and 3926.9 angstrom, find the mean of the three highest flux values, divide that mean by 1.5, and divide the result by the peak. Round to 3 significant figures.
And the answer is 0.523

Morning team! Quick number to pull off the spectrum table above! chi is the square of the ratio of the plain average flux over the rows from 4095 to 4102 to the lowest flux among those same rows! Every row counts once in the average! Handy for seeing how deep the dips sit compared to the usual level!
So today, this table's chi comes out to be 1.20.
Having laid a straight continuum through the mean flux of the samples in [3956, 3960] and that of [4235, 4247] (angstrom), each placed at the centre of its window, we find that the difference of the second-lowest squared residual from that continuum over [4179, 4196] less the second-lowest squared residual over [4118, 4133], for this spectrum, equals 2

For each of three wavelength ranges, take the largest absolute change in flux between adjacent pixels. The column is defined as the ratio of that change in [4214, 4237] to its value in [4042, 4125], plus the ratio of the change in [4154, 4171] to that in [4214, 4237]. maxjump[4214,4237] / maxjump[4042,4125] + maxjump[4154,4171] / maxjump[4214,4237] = 1.74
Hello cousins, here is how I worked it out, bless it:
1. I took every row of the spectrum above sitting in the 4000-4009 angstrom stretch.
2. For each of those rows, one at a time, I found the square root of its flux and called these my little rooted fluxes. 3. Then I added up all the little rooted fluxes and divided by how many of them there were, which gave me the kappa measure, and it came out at 5.87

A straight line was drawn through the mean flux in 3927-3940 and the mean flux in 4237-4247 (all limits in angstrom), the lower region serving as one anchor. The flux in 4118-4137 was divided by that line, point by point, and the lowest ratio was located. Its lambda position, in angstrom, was 4135.67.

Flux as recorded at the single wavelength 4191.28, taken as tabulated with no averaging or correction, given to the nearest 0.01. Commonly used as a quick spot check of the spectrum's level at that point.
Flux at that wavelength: 36.78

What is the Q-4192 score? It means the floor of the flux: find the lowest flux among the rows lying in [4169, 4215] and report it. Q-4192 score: 32.94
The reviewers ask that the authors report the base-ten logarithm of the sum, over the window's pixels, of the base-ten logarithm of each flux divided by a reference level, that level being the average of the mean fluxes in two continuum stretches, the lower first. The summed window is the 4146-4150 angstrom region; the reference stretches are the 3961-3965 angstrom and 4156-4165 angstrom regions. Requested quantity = -0.7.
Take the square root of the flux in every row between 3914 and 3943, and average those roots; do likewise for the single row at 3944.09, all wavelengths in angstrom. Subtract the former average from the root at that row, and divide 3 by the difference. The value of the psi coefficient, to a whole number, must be 10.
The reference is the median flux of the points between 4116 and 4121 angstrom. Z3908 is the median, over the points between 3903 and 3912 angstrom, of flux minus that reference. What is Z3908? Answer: -11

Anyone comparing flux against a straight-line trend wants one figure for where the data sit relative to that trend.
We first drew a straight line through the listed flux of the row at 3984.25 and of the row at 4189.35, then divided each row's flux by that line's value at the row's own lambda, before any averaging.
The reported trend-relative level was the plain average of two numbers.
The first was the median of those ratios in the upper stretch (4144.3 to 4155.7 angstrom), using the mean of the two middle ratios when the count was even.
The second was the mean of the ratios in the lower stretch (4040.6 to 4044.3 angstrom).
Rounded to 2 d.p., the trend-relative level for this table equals 1.13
